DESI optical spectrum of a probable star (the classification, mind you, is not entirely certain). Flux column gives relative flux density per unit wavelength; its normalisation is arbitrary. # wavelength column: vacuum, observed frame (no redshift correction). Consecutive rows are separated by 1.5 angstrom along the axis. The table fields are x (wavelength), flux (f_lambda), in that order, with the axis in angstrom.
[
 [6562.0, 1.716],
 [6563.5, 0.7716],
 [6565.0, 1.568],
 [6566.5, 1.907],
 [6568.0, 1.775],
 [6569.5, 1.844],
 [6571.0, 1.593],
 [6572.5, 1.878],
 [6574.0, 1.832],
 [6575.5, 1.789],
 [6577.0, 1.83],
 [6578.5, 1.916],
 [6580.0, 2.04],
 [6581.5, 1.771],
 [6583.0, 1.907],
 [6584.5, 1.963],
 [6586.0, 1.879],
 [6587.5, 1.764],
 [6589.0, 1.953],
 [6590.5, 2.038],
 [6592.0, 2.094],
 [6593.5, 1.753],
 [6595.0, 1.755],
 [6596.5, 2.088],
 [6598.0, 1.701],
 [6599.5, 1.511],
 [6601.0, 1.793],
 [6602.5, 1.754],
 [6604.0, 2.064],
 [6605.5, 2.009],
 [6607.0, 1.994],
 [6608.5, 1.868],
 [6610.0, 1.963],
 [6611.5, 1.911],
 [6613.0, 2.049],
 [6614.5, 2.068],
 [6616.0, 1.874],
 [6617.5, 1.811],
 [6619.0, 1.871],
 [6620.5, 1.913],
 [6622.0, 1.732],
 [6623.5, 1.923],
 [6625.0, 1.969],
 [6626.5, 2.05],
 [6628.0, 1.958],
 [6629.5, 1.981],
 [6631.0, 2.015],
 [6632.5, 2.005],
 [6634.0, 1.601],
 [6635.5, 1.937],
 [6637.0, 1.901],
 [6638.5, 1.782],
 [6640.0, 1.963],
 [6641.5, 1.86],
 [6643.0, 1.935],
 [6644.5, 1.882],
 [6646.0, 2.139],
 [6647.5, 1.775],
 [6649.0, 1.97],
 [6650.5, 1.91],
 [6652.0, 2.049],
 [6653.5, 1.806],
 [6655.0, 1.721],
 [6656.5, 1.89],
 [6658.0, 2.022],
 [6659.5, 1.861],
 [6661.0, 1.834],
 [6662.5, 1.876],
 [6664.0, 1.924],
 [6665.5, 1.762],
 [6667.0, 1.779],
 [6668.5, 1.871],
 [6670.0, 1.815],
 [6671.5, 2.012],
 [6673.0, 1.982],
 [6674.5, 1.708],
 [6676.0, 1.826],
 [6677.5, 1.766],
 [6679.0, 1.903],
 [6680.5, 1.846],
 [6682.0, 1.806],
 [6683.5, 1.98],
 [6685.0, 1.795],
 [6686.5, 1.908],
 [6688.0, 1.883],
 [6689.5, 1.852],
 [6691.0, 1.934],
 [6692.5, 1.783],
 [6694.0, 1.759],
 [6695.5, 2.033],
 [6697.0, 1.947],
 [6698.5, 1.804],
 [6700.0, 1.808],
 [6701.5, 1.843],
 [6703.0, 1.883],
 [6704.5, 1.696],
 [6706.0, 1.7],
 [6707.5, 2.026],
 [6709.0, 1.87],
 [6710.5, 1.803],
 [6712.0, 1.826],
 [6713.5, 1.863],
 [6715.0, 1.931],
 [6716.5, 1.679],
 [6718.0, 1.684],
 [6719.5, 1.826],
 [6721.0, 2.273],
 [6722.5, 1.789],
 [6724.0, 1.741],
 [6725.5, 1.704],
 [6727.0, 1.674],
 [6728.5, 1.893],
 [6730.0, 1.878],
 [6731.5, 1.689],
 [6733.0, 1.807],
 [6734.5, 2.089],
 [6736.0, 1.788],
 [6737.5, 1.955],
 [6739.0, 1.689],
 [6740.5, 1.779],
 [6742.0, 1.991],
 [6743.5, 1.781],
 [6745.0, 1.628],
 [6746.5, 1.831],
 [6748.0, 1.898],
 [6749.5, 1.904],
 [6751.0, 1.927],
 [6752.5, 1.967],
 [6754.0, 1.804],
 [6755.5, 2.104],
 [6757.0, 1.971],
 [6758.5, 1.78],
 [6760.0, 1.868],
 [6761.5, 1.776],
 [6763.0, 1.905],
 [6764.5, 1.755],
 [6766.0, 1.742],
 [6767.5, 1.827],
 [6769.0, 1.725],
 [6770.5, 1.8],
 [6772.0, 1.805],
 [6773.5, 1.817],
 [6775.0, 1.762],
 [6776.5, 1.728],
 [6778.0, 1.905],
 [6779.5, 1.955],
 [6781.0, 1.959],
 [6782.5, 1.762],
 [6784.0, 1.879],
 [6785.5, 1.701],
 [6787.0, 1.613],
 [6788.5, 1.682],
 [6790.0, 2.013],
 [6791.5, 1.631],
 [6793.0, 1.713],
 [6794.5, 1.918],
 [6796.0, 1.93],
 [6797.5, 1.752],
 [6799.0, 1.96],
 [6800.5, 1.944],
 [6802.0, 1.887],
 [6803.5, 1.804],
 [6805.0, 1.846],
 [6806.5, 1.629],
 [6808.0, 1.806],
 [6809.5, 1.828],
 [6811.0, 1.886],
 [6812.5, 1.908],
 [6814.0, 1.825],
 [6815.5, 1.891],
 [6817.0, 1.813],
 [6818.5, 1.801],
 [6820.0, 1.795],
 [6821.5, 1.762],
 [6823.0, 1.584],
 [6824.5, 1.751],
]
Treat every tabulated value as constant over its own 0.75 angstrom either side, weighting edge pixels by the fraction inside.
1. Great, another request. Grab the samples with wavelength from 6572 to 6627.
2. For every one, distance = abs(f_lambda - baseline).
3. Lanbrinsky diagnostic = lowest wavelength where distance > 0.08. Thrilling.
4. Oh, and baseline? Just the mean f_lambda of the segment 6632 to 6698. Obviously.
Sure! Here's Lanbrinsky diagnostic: 6575.5 angstrom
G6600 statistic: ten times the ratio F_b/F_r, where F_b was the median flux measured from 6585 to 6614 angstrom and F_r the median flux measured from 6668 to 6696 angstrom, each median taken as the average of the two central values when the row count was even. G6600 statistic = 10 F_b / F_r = 10.3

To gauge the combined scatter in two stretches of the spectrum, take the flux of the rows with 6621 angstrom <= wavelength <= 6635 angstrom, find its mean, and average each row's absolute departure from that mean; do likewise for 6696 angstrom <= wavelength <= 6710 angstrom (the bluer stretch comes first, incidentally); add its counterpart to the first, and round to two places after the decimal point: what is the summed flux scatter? 0.19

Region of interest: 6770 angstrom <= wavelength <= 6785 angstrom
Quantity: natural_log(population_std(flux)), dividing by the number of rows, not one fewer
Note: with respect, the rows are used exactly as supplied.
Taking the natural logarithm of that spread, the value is -2.55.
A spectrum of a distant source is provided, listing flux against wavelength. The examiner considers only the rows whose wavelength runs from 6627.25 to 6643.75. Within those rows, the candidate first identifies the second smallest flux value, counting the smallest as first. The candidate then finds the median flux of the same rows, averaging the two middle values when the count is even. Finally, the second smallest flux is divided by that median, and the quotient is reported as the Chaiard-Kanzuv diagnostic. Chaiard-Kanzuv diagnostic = 0.920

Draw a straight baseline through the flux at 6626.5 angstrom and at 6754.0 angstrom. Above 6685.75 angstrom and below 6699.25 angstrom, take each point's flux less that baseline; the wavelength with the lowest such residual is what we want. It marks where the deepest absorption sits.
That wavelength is 6694.0 angstrom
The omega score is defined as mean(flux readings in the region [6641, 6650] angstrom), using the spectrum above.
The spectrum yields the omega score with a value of 1.93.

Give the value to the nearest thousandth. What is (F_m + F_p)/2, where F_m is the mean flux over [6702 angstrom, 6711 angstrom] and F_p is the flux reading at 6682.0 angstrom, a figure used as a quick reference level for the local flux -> 1.818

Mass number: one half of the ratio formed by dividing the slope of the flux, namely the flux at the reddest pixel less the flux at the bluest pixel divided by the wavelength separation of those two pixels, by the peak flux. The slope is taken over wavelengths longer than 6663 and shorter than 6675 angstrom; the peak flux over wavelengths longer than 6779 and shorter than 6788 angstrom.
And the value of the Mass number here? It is -0.005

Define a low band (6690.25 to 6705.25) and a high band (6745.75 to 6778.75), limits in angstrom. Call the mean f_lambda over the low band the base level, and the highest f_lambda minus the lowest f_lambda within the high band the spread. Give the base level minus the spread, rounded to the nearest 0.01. 1.47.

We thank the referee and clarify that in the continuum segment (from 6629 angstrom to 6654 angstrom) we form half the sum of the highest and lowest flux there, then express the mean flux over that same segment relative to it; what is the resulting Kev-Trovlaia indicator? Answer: 1.02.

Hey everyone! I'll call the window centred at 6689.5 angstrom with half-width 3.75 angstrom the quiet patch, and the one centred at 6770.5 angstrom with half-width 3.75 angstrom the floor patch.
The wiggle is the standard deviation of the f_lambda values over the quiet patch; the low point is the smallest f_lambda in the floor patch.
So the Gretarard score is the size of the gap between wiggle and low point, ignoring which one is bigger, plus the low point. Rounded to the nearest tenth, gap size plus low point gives 3.4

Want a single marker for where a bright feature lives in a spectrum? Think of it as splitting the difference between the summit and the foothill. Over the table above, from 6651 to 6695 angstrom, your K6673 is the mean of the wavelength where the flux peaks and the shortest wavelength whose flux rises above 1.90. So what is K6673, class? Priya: 6652.0 angstrom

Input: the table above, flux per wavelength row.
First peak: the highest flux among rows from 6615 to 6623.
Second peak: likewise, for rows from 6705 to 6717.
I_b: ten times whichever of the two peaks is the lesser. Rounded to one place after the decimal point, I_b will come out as 19.1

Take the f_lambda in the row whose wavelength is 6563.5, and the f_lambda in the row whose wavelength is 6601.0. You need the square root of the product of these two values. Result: 1.18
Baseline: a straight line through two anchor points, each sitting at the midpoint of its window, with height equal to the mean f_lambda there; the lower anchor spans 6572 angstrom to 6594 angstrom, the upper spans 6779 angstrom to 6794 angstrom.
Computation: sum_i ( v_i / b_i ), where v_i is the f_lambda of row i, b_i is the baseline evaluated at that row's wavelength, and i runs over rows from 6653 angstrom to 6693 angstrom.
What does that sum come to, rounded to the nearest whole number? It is 27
